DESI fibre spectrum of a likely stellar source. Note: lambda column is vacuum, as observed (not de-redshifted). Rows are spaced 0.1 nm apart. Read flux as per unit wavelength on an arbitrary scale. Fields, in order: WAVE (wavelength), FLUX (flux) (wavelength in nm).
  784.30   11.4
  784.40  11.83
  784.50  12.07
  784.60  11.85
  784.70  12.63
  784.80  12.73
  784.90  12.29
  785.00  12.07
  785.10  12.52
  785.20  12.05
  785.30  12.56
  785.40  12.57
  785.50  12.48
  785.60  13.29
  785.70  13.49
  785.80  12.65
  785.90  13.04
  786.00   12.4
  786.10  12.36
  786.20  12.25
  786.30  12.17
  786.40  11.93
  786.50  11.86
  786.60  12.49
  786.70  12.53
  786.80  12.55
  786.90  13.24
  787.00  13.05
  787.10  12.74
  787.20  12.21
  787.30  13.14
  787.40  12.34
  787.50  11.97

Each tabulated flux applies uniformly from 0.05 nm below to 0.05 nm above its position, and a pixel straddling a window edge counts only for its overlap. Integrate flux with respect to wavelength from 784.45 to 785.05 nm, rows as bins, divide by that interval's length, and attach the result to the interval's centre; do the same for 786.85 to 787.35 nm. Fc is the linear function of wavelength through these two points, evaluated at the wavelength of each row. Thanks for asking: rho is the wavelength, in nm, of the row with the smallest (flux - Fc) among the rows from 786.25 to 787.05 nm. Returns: 786.50 nm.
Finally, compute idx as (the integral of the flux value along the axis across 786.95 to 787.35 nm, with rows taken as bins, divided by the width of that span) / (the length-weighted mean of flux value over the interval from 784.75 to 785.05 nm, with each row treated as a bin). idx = 1.03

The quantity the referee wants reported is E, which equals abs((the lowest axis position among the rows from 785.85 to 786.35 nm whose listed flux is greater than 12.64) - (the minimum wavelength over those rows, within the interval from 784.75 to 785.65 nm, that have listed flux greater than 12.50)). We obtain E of 1.10 nm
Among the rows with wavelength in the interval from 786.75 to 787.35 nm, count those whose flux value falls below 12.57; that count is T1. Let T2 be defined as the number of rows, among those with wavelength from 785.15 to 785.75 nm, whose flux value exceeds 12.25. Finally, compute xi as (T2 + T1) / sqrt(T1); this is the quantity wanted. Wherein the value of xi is 4.95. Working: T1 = 2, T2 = 5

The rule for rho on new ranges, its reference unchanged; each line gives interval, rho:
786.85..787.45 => 787.20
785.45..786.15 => 786.10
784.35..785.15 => 784.60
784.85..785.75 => 785.20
